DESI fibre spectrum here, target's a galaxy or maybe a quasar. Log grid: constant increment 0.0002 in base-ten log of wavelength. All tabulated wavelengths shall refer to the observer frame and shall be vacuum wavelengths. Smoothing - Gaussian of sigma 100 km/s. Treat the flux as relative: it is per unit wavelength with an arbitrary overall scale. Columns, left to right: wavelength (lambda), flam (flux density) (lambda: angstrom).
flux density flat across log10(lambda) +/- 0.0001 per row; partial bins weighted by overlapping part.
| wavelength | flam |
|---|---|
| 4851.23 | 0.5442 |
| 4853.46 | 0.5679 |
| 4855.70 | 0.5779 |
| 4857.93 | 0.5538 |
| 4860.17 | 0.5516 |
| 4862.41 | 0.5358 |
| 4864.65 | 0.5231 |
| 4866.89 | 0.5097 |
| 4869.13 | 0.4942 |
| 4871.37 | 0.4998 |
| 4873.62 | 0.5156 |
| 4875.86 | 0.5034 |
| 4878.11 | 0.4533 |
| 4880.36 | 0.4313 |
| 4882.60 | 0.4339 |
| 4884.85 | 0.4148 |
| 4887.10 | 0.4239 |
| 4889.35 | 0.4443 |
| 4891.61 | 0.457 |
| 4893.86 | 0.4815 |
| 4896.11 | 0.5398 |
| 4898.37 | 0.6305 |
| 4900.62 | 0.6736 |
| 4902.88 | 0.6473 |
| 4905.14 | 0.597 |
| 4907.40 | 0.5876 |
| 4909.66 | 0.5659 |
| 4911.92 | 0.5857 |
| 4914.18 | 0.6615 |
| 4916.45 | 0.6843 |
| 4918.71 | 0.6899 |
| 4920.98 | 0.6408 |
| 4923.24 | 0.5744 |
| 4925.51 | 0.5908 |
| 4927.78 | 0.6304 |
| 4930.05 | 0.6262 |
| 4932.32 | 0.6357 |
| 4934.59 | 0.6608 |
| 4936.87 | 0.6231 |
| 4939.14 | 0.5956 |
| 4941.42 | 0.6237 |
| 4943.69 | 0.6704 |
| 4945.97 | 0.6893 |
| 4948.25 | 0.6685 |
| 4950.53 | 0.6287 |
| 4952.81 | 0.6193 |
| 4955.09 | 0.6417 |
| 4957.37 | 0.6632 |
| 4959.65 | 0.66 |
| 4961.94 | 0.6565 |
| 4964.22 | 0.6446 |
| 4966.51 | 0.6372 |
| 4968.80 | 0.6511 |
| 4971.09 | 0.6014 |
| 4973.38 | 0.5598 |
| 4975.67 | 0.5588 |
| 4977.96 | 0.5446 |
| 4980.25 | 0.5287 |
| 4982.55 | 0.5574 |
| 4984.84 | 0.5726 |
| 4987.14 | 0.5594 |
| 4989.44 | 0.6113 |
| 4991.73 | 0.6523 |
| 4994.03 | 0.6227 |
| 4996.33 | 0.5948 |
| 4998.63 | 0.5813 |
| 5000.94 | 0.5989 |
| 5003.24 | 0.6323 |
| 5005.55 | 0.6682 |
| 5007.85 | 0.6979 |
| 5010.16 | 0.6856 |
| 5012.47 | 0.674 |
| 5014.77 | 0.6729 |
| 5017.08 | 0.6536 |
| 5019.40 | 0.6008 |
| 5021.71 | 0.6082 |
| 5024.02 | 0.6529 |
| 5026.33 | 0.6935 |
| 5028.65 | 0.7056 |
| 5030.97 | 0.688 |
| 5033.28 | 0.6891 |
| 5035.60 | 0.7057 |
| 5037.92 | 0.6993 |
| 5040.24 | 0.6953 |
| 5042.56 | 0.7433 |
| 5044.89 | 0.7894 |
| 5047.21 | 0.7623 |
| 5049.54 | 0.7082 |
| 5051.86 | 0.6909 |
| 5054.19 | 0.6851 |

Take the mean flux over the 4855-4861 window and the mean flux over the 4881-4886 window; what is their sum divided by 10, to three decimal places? 0.099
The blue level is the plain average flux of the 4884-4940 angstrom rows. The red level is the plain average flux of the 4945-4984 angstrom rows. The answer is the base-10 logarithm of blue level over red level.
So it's -0.02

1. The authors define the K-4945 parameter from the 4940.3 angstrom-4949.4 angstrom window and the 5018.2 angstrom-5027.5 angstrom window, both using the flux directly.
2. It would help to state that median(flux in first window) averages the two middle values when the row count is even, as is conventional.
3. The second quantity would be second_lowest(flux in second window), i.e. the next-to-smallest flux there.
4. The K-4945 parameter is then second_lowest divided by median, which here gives 0.91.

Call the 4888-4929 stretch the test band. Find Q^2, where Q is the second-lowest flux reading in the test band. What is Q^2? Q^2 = 0.21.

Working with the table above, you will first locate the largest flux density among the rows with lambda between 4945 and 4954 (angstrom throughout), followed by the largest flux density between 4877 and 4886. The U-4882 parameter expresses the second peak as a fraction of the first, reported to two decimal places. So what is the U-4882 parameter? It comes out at 0.66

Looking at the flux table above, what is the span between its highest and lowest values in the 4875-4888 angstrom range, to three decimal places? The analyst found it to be 0.089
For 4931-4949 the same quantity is 0.094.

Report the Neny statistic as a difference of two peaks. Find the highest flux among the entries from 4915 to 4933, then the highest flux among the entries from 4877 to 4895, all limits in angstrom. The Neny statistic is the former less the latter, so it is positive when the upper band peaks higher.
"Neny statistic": 0.21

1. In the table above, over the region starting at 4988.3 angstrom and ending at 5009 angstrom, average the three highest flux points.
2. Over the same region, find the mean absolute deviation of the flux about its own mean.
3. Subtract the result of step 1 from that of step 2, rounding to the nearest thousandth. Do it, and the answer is -0.643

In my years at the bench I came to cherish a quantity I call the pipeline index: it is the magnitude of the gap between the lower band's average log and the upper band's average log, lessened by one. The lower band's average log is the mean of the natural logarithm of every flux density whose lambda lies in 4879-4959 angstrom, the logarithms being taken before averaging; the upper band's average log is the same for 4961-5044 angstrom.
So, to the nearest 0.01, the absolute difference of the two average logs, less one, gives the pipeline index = -0.92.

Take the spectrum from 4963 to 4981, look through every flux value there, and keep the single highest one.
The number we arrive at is 0.6511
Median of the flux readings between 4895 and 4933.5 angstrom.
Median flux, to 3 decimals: 0.630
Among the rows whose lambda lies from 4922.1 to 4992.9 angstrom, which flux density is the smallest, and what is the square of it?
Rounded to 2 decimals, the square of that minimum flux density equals 0.28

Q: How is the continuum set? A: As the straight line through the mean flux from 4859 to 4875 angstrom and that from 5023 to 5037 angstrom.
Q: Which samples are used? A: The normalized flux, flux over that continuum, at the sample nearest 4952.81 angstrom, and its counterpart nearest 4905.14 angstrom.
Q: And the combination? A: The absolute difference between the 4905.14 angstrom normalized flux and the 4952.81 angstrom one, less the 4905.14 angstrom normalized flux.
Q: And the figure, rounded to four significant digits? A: -1.018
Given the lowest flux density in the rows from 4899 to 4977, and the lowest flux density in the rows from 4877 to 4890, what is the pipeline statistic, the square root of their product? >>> 0.48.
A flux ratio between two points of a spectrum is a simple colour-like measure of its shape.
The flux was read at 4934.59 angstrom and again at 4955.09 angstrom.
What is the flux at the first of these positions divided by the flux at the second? 1.03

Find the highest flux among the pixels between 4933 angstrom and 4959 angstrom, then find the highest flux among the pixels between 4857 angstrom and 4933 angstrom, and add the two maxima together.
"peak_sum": 1.38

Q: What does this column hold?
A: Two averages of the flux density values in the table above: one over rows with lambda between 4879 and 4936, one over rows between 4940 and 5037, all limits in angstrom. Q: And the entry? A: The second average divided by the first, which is 1.11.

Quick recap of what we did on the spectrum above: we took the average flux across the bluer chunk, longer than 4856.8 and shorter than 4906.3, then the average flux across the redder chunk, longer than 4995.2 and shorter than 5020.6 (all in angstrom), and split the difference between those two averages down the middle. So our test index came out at 0.58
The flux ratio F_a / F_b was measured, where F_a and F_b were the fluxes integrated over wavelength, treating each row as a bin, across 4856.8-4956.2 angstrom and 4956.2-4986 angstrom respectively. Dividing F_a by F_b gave 3.2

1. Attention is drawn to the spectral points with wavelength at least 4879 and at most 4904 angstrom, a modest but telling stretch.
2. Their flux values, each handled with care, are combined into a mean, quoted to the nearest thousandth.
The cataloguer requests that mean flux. 0.507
